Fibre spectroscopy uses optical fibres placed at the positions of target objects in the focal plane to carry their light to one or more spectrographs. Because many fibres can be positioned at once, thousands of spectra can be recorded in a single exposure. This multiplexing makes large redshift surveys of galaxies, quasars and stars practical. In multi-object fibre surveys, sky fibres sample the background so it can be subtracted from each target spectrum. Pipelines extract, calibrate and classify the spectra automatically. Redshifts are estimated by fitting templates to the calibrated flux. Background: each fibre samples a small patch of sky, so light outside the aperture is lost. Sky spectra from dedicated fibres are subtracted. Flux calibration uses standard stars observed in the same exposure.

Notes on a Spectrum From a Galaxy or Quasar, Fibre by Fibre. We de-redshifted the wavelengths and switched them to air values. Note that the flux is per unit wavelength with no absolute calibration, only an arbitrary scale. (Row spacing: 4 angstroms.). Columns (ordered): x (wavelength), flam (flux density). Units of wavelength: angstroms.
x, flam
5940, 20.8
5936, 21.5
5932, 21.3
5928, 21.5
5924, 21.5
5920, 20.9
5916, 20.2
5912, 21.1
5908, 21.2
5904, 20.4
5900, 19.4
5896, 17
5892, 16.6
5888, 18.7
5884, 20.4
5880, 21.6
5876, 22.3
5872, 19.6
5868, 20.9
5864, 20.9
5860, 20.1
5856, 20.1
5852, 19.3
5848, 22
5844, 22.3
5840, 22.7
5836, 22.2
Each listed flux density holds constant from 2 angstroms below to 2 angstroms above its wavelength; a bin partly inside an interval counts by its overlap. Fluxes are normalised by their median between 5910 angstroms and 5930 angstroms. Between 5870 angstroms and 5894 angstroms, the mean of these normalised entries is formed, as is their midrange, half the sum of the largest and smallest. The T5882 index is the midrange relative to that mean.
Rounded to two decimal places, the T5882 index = 0.98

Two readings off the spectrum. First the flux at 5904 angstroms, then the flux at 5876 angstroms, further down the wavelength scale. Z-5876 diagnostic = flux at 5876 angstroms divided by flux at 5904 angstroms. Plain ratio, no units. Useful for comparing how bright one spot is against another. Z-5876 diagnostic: 1.09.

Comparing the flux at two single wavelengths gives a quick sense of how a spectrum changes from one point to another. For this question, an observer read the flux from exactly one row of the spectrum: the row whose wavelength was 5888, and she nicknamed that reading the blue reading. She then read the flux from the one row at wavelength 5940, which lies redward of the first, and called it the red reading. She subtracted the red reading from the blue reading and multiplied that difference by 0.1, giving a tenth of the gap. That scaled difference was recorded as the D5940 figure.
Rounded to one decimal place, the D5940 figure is -0.2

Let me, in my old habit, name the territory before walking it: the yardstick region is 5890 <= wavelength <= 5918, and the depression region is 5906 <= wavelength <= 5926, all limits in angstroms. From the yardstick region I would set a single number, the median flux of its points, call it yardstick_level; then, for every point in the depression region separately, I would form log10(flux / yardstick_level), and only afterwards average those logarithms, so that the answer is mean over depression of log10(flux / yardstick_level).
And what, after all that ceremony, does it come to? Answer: 0.016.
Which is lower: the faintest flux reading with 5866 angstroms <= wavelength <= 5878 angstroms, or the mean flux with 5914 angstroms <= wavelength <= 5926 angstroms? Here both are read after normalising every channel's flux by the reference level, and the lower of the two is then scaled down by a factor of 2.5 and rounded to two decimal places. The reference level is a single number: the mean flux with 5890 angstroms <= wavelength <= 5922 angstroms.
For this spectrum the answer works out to 0.40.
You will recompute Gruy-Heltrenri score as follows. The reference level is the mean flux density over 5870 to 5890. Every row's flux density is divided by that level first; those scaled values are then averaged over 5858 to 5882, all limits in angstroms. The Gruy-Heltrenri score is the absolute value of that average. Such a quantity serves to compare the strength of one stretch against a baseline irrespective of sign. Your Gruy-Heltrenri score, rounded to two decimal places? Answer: 1.02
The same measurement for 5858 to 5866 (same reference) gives 1.00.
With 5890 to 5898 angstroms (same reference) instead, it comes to 0.82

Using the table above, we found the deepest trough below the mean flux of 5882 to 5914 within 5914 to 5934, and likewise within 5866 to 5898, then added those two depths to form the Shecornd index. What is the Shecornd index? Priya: 2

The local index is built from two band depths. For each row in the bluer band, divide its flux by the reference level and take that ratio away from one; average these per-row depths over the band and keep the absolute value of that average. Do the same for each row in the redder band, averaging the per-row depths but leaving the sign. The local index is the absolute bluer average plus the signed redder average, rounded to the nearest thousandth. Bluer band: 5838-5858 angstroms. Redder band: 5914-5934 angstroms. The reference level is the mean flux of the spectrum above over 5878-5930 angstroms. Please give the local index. 0.010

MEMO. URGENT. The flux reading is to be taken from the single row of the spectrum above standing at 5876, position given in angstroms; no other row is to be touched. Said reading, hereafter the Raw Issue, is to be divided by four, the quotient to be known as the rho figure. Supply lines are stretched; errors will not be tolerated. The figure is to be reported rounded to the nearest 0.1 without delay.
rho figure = 5.6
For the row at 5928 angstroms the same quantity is 5.4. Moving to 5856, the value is 5.0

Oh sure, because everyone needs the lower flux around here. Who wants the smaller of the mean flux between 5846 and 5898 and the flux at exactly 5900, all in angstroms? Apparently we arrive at 19.4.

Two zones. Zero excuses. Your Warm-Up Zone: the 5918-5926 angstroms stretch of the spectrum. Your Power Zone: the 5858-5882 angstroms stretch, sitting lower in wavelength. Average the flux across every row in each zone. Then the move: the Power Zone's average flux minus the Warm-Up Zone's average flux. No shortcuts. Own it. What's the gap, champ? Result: -0.3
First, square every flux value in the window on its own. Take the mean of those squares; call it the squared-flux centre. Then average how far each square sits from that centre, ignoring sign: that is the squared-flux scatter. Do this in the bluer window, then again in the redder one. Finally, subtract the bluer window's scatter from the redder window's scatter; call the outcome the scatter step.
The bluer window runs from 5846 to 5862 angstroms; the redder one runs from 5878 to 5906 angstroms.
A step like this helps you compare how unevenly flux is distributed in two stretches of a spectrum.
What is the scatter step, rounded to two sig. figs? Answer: 22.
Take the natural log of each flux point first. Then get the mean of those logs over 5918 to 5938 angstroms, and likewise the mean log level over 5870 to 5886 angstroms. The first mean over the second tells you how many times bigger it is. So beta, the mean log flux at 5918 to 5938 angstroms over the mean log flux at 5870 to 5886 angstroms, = 1.01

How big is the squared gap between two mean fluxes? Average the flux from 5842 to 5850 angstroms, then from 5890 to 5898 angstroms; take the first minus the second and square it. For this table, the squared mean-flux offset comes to 28.6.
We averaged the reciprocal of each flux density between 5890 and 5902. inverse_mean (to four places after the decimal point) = 0.0569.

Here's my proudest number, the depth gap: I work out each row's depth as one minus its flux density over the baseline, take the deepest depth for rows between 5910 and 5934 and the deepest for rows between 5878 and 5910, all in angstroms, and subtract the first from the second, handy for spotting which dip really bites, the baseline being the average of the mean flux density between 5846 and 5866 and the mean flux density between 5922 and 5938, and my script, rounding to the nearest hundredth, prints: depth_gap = 0.17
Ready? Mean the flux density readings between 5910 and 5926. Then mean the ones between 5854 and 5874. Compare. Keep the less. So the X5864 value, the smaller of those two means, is 20.3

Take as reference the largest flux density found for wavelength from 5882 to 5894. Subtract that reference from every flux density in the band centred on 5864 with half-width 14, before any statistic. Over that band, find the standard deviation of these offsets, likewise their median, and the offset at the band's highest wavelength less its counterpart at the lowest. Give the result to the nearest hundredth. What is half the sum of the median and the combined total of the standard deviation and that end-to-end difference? 1.82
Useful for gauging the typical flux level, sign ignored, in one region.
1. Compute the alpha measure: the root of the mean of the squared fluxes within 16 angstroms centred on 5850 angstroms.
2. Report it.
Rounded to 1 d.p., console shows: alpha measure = 21.0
